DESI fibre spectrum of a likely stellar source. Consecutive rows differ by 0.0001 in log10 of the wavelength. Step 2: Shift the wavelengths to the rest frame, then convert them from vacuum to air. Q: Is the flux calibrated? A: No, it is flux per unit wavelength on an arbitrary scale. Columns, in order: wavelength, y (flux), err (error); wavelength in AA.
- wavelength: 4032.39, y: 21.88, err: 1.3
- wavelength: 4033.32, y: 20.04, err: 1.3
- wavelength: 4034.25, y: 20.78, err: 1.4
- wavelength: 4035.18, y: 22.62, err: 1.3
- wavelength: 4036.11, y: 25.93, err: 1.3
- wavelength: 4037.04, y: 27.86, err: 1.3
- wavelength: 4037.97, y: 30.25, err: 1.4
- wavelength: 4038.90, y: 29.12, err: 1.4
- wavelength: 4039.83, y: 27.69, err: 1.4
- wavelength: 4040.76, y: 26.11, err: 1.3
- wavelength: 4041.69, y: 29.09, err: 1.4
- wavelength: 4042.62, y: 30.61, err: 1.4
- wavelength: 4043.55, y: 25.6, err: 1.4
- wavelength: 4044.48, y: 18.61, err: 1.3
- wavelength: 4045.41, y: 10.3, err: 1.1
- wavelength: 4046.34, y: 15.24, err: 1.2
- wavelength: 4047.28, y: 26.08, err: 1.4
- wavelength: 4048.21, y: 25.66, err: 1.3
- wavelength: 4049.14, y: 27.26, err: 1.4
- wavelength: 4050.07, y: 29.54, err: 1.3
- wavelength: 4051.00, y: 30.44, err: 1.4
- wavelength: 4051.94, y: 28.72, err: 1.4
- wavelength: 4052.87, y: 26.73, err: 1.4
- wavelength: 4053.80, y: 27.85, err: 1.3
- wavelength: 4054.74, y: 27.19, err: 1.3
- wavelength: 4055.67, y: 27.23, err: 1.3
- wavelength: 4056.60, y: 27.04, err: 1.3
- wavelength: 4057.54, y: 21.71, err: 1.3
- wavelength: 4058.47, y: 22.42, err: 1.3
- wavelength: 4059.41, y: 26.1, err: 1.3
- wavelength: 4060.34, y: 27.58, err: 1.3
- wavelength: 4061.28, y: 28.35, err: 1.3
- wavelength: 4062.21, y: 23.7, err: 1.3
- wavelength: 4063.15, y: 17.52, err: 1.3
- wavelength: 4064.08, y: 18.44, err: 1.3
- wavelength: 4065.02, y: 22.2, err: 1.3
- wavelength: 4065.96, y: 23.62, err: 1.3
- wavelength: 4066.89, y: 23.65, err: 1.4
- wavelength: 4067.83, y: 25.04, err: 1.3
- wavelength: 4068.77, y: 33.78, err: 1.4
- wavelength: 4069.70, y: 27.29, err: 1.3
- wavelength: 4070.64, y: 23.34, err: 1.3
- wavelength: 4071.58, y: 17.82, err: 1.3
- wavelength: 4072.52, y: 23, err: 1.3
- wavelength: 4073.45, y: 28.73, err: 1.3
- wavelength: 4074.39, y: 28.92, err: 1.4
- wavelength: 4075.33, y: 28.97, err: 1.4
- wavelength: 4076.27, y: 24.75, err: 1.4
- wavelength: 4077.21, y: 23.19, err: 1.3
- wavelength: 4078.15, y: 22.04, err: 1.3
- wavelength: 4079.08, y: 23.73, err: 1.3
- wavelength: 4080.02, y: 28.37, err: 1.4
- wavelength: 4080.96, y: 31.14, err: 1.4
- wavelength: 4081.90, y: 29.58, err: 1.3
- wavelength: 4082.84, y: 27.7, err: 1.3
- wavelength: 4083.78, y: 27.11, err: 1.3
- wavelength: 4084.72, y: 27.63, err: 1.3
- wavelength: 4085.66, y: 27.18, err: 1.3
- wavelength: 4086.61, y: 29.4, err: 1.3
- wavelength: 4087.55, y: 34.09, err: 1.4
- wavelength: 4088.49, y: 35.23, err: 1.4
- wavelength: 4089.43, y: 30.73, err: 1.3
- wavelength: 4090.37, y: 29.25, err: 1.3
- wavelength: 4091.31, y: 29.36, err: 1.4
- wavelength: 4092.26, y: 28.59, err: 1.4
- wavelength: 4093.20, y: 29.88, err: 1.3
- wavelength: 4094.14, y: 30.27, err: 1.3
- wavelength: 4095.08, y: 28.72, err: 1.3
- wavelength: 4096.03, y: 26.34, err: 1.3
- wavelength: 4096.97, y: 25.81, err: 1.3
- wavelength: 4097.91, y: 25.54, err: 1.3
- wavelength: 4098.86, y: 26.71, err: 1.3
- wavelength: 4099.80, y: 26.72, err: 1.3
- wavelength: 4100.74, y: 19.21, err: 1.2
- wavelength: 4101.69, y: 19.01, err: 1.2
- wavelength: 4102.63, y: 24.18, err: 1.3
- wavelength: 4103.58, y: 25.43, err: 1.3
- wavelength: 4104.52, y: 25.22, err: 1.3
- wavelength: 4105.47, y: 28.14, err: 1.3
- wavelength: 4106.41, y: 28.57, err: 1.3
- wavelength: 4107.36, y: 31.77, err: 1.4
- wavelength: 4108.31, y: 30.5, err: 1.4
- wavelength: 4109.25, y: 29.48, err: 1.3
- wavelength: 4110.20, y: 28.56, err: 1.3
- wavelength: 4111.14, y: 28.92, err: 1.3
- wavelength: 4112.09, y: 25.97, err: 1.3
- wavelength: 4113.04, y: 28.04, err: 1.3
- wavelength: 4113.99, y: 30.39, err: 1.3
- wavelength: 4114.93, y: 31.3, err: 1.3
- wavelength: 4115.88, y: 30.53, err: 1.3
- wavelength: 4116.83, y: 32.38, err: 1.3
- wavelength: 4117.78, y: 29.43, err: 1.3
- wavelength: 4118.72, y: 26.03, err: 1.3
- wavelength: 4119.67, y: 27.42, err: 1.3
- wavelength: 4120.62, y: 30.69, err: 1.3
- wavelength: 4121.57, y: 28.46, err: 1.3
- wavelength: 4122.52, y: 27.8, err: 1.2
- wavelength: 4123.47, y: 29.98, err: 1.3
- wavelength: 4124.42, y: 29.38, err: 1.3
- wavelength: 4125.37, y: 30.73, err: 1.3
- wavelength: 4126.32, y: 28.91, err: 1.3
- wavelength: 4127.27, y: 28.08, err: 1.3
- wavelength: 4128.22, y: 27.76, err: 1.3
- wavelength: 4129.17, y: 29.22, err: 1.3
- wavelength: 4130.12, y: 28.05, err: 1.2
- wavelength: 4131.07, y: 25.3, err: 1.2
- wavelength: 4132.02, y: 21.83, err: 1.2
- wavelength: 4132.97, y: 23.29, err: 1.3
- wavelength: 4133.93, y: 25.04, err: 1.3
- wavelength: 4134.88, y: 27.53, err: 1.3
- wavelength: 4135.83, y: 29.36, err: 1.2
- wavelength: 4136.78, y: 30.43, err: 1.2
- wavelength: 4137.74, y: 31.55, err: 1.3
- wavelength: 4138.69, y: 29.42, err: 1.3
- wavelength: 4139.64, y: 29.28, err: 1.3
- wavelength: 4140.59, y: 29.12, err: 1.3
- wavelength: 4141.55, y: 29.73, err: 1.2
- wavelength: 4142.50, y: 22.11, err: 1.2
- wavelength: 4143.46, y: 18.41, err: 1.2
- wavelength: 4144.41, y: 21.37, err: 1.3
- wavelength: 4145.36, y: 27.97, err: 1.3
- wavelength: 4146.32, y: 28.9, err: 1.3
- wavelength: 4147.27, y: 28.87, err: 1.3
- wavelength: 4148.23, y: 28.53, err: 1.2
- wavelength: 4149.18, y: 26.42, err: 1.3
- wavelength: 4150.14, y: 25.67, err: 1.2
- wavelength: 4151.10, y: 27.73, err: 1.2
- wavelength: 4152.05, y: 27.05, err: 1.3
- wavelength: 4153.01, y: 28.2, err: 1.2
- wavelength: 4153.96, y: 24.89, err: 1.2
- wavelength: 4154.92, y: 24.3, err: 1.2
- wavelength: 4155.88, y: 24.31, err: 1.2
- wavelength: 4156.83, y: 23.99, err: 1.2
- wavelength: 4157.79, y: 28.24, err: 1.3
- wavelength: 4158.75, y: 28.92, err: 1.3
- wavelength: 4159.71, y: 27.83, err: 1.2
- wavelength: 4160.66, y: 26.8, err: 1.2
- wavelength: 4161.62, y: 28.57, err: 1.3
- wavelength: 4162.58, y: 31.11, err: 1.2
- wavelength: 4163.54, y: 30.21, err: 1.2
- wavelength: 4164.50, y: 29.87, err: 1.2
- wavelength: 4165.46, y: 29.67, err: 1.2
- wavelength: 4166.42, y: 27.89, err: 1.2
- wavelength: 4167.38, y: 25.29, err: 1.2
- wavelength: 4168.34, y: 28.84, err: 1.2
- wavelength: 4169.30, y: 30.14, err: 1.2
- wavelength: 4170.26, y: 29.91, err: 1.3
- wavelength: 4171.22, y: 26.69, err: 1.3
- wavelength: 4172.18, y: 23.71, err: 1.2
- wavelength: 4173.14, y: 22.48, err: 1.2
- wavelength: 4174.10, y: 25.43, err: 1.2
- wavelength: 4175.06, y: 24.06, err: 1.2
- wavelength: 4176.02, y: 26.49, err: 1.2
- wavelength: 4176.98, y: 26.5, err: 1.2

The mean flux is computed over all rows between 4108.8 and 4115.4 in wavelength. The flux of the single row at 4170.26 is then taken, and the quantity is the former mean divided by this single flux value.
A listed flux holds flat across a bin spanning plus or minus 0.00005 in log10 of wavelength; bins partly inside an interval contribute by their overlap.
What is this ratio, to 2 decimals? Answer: 0.97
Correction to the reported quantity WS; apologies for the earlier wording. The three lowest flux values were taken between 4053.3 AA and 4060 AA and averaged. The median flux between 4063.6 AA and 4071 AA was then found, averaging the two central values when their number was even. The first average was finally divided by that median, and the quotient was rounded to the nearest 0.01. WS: 0.99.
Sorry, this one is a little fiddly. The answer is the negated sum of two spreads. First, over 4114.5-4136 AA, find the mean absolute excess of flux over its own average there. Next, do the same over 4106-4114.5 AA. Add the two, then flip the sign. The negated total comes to -3.2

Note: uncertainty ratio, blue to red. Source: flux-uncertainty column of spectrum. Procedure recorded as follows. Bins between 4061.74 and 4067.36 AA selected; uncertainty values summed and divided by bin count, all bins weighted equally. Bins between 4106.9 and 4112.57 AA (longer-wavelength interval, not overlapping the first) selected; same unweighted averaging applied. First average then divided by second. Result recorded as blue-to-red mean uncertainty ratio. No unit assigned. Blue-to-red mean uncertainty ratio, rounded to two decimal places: 0.99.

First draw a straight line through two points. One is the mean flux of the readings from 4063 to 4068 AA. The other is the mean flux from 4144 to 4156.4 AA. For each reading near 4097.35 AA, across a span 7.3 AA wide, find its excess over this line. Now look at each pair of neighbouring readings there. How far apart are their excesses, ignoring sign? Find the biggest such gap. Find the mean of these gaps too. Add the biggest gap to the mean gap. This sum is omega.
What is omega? 10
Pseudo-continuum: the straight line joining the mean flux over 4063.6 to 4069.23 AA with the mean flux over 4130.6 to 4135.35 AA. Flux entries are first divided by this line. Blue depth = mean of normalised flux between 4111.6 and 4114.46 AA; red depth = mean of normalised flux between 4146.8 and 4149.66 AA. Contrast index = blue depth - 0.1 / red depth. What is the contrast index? 1.06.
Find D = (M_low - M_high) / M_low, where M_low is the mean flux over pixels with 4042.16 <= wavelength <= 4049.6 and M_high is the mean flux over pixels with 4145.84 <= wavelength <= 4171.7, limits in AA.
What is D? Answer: -0.237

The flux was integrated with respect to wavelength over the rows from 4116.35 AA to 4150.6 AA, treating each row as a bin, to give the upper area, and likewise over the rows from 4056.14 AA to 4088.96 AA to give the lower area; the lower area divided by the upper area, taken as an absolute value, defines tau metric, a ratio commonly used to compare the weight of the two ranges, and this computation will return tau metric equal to 0.90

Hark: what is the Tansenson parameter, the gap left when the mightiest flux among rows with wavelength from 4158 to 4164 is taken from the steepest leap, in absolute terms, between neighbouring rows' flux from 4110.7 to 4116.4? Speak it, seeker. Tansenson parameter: -28.2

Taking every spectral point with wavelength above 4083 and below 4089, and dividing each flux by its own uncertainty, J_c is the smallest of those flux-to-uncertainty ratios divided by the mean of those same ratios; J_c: 0.93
